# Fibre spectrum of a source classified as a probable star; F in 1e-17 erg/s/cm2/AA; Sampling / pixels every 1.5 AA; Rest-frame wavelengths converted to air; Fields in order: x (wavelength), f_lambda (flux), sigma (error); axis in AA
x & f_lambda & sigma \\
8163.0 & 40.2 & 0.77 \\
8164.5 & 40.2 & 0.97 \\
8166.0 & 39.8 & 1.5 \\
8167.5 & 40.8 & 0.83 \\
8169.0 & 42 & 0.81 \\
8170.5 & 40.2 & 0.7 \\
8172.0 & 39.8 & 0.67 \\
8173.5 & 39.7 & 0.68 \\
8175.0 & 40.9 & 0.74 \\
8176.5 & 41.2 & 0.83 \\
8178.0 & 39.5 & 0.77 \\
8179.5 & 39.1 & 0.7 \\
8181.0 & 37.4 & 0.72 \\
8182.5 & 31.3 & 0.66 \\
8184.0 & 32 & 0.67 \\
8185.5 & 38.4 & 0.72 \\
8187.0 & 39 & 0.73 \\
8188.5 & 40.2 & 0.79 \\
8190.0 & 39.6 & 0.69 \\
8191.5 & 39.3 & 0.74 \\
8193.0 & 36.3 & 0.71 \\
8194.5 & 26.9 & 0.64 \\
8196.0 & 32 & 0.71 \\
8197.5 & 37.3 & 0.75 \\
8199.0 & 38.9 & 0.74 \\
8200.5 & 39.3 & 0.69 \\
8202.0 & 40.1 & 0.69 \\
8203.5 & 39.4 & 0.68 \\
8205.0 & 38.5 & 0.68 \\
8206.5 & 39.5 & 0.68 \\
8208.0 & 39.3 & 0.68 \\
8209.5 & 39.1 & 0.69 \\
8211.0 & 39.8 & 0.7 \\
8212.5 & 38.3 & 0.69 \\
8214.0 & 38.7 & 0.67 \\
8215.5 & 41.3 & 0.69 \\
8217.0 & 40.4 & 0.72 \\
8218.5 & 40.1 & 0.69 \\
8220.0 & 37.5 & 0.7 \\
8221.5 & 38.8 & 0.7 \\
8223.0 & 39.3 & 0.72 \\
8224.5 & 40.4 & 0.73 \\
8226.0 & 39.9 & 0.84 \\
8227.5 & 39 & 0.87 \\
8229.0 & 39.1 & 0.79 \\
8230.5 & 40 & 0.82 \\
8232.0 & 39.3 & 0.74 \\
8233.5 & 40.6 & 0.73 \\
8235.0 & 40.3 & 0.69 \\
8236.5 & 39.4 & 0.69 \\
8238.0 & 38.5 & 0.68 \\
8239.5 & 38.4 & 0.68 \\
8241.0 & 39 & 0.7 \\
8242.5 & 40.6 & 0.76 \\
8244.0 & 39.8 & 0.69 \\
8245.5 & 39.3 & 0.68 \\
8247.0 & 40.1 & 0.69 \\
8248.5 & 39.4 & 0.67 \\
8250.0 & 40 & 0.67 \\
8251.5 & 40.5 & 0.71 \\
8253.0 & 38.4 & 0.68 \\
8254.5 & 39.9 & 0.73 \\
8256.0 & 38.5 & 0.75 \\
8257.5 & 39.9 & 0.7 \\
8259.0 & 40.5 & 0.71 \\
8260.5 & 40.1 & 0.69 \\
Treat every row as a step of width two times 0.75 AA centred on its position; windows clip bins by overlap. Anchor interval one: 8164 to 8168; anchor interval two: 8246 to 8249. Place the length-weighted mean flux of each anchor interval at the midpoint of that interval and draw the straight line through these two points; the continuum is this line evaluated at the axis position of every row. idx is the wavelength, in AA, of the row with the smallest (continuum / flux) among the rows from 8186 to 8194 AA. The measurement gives 8188.5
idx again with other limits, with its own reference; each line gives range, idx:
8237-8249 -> 8242.5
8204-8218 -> 8215.5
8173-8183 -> 8176.5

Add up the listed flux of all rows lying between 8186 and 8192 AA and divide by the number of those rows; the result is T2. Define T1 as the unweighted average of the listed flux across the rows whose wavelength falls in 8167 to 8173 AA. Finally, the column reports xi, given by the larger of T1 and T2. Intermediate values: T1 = 40.7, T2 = 39.5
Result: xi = 40.7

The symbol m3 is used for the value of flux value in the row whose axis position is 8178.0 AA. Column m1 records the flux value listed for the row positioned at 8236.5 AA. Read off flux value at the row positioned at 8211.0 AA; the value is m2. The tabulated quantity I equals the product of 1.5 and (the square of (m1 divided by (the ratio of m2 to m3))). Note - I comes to 2294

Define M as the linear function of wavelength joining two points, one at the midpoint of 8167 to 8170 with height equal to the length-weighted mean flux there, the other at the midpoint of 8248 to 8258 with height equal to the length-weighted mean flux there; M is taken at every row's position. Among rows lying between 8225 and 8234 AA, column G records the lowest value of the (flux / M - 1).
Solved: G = -0.027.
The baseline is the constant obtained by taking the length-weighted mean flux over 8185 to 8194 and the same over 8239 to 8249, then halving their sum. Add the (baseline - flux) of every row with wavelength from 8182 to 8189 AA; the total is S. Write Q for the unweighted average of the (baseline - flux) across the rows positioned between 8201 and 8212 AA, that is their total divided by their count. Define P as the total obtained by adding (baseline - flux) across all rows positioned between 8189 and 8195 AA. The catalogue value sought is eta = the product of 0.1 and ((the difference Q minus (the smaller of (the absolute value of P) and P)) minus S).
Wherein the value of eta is -2.8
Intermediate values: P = 14.0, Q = -0.4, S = 14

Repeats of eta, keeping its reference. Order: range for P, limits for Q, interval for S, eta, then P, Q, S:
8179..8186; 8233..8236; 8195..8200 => -2.7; 16.9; -1.4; 9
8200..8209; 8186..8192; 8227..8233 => 0.3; -2.0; -0.5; -1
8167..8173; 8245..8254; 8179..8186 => -1.1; -6.7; -0.6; 17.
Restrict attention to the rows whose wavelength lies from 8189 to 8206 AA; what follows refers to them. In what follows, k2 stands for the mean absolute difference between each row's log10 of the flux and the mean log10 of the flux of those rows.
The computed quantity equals 0.0370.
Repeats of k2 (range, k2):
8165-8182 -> 0.0097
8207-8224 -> 0.0086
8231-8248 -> 0.0071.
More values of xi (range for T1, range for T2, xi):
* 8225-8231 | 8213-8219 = 40.1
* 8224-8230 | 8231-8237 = 39.9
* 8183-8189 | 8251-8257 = 39.3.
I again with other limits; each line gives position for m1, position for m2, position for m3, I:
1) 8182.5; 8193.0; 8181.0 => 1560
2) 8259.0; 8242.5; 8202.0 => 2400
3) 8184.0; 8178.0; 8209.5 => 1505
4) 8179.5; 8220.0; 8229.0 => 2493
